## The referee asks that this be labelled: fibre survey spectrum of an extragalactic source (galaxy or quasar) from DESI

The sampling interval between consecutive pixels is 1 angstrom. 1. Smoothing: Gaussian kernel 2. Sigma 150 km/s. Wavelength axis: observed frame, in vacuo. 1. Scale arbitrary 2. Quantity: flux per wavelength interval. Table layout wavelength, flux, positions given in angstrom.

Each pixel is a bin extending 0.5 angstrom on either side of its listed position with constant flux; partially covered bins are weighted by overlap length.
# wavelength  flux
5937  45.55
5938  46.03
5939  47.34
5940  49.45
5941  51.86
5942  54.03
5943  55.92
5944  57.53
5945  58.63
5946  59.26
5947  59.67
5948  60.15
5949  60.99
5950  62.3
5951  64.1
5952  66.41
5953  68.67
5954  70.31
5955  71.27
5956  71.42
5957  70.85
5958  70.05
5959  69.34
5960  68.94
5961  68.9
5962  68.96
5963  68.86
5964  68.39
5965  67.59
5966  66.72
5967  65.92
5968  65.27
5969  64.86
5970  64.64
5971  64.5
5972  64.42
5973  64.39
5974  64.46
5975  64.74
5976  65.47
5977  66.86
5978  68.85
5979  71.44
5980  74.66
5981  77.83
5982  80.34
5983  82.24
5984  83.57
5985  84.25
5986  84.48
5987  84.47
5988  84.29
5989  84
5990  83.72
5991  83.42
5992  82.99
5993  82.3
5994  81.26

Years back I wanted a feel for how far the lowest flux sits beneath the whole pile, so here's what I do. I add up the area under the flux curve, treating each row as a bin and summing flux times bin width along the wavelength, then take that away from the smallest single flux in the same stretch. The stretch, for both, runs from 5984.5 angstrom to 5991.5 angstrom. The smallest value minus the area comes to -505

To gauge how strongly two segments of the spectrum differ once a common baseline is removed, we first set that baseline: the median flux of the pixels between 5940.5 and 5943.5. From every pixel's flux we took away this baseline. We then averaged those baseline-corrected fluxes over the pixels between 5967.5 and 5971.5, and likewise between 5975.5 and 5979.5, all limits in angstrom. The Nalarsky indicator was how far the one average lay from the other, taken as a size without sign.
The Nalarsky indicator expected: 3.3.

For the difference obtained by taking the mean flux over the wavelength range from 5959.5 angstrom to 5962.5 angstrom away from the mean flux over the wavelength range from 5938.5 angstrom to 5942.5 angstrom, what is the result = -18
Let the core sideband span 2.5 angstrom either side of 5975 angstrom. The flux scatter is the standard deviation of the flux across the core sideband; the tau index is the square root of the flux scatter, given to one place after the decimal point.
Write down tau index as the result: 1.0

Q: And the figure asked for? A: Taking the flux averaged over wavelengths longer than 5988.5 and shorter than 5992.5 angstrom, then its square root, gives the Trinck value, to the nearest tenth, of 9.1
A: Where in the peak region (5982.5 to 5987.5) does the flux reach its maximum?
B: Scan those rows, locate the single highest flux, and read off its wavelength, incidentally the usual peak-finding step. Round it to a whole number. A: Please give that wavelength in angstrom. 5986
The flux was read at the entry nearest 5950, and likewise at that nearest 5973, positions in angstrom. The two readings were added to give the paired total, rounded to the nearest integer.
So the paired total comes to 127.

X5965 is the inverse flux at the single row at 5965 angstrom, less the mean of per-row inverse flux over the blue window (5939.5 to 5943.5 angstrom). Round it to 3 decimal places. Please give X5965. -0.004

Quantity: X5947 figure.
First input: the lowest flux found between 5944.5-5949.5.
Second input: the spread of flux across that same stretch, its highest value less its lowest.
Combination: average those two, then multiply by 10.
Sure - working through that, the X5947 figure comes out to 305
